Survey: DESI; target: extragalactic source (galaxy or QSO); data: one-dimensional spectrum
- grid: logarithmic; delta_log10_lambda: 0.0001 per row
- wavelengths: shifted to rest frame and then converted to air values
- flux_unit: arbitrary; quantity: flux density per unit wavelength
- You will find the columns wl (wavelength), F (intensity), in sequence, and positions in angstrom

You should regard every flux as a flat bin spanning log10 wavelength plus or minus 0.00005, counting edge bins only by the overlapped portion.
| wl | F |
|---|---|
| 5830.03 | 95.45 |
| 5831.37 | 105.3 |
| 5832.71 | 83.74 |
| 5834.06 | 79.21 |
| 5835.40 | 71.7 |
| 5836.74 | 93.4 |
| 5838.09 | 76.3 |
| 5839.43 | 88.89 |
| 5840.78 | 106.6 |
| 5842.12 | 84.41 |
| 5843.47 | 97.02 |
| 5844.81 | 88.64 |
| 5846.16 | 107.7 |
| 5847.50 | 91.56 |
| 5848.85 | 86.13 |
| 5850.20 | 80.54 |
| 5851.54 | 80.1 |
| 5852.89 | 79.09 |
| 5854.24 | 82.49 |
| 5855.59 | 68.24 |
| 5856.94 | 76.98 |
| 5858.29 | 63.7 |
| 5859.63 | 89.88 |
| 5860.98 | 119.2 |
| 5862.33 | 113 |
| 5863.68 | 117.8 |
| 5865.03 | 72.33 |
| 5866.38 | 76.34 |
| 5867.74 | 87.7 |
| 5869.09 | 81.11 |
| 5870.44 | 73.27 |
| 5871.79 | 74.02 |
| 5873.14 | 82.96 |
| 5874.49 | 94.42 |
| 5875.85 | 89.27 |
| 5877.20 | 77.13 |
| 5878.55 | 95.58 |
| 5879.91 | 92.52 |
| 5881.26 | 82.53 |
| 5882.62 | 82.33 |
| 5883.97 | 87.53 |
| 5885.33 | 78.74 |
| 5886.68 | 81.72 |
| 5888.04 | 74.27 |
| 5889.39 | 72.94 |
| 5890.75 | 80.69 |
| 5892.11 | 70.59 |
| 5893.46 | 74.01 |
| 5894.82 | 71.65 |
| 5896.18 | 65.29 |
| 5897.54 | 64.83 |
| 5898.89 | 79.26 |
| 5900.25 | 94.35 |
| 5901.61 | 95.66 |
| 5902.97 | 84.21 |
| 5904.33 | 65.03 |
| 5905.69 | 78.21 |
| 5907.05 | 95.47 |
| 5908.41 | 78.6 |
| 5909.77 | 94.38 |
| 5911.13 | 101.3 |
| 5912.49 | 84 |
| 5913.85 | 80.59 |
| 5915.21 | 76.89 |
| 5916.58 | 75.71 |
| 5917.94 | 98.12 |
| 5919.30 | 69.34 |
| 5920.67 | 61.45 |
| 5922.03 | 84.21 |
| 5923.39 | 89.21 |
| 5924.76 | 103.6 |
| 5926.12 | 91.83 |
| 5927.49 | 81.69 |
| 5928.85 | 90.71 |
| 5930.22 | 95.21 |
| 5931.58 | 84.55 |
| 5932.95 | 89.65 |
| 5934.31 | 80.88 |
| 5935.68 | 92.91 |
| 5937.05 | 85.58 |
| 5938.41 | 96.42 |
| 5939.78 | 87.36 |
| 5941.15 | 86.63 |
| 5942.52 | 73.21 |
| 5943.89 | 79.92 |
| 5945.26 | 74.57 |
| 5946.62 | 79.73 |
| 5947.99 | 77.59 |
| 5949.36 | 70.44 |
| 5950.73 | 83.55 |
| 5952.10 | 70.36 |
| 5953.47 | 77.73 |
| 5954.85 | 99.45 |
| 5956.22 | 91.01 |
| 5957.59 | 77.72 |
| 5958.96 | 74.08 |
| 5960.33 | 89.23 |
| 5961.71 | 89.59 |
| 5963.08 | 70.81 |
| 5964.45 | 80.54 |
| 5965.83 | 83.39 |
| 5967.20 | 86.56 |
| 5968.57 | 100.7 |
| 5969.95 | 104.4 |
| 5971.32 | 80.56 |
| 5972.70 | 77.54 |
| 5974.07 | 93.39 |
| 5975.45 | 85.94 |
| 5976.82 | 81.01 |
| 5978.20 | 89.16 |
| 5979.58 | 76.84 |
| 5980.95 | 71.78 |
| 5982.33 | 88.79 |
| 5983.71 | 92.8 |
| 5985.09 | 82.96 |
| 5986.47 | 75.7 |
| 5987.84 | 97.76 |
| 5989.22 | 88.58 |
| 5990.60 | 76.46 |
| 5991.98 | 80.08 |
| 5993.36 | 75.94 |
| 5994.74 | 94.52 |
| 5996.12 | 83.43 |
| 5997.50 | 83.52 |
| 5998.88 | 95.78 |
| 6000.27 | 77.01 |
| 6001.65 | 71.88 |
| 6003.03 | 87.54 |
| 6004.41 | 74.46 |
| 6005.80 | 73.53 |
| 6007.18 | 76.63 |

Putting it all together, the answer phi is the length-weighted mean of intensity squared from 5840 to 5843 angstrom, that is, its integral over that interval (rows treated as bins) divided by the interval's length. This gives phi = 9195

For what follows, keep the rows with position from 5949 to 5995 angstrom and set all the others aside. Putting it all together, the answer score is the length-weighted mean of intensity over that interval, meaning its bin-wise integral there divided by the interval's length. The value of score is 84.1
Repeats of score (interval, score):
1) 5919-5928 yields 83.6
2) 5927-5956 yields 83.9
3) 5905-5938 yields 86.1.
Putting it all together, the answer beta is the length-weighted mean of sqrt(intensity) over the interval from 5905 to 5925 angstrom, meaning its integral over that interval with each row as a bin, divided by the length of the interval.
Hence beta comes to 9.2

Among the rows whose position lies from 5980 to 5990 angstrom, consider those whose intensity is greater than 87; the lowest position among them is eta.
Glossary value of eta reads 5982.33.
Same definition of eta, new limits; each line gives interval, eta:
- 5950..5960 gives 5954.85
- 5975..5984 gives 5978.20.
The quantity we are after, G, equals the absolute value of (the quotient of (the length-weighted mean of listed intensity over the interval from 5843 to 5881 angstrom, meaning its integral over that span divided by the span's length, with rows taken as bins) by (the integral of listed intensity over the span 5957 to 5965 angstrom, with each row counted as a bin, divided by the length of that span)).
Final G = 1.08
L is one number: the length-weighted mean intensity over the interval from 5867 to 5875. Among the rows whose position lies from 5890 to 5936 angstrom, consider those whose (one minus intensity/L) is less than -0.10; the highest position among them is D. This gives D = 5935.68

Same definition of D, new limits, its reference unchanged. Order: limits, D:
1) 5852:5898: 5879.91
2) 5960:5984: 5983.71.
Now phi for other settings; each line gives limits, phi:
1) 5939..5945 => 6669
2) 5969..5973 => 8113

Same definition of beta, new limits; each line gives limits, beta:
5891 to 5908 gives 8.8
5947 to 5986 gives 9.1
